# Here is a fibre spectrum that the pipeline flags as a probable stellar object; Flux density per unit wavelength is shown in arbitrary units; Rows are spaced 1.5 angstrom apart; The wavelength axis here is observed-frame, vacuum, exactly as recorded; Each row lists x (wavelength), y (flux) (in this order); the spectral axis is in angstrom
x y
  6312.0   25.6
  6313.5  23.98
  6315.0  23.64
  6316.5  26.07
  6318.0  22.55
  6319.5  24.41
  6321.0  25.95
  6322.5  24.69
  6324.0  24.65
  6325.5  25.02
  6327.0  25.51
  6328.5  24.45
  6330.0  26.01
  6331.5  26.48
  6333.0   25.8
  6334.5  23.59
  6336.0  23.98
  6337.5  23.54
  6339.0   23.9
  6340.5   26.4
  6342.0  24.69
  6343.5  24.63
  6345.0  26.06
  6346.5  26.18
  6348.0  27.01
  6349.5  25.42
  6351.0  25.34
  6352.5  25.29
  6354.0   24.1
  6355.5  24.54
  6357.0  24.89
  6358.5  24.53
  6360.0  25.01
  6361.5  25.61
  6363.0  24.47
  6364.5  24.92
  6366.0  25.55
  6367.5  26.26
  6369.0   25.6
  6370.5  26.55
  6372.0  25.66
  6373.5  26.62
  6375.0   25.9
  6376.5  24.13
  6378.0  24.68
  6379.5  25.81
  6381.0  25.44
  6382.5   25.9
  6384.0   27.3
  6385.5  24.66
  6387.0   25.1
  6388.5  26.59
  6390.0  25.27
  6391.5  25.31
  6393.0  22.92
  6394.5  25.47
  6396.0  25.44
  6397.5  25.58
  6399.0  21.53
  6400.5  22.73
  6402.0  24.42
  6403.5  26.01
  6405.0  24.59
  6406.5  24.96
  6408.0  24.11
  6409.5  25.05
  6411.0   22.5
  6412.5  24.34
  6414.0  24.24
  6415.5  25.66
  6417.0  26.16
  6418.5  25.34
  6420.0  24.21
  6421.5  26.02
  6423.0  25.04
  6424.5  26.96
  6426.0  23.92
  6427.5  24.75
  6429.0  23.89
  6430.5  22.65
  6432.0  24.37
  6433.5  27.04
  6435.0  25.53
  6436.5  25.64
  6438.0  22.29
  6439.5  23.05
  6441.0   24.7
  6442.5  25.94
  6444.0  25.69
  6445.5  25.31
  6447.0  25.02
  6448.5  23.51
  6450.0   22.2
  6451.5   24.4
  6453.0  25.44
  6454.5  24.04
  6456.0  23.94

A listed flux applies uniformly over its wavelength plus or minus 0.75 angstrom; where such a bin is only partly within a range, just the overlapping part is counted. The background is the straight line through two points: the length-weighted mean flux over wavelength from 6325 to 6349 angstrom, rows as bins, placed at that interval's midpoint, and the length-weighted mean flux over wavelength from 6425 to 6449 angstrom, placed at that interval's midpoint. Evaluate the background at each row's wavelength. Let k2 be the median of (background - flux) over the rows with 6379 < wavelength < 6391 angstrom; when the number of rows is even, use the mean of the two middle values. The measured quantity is -0.67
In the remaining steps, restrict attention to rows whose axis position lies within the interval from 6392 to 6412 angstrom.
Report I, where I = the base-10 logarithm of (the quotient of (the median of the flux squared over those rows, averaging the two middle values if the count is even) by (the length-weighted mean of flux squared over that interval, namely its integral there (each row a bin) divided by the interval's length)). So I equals 0.010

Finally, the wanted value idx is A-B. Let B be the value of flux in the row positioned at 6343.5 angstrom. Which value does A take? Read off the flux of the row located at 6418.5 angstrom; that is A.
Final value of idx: 0.7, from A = 25.34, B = 24.63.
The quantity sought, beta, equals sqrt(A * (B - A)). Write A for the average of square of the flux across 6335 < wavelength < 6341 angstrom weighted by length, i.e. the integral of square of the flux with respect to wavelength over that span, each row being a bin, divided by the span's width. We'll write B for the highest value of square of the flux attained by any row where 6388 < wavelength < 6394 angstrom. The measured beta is 260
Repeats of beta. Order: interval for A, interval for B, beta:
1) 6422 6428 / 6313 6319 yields 164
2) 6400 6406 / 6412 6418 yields 222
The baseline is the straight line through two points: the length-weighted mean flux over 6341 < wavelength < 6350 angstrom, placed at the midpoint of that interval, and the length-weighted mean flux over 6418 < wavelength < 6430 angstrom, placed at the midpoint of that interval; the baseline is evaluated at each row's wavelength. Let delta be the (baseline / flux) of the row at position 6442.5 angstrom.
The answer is 0.96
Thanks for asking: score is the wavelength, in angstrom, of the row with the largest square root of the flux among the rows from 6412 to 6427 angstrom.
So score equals 6424.5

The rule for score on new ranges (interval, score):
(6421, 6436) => 6433.5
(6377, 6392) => 6384.0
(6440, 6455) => 6442.5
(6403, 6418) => 6417.0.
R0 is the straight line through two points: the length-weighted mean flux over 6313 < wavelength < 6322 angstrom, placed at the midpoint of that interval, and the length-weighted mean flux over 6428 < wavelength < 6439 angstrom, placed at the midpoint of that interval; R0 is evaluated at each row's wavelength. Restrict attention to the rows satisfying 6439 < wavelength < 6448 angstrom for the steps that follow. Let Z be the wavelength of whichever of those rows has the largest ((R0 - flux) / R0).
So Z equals 6439.5 angstrom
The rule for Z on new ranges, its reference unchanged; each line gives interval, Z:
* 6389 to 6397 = 6393.0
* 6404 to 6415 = 6411.0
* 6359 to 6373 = 6363.0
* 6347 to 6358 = 6354.0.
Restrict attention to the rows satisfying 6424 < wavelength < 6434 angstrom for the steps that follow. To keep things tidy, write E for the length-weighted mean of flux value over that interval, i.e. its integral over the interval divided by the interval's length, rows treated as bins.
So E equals 24.7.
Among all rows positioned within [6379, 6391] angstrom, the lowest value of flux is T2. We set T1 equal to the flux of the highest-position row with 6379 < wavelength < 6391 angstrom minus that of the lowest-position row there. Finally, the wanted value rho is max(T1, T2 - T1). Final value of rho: 25.2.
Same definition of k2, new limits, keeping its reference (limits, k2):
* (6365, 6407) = -0.55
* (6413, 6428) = -0.48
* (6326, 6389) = -0.27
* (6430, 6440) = 0.28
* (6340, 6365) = 0.06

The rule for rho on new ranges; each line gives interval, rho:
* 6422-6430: 25.0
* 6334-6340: 23.2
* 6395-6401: 24.2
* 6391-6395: 22.8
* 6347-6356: 26.6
